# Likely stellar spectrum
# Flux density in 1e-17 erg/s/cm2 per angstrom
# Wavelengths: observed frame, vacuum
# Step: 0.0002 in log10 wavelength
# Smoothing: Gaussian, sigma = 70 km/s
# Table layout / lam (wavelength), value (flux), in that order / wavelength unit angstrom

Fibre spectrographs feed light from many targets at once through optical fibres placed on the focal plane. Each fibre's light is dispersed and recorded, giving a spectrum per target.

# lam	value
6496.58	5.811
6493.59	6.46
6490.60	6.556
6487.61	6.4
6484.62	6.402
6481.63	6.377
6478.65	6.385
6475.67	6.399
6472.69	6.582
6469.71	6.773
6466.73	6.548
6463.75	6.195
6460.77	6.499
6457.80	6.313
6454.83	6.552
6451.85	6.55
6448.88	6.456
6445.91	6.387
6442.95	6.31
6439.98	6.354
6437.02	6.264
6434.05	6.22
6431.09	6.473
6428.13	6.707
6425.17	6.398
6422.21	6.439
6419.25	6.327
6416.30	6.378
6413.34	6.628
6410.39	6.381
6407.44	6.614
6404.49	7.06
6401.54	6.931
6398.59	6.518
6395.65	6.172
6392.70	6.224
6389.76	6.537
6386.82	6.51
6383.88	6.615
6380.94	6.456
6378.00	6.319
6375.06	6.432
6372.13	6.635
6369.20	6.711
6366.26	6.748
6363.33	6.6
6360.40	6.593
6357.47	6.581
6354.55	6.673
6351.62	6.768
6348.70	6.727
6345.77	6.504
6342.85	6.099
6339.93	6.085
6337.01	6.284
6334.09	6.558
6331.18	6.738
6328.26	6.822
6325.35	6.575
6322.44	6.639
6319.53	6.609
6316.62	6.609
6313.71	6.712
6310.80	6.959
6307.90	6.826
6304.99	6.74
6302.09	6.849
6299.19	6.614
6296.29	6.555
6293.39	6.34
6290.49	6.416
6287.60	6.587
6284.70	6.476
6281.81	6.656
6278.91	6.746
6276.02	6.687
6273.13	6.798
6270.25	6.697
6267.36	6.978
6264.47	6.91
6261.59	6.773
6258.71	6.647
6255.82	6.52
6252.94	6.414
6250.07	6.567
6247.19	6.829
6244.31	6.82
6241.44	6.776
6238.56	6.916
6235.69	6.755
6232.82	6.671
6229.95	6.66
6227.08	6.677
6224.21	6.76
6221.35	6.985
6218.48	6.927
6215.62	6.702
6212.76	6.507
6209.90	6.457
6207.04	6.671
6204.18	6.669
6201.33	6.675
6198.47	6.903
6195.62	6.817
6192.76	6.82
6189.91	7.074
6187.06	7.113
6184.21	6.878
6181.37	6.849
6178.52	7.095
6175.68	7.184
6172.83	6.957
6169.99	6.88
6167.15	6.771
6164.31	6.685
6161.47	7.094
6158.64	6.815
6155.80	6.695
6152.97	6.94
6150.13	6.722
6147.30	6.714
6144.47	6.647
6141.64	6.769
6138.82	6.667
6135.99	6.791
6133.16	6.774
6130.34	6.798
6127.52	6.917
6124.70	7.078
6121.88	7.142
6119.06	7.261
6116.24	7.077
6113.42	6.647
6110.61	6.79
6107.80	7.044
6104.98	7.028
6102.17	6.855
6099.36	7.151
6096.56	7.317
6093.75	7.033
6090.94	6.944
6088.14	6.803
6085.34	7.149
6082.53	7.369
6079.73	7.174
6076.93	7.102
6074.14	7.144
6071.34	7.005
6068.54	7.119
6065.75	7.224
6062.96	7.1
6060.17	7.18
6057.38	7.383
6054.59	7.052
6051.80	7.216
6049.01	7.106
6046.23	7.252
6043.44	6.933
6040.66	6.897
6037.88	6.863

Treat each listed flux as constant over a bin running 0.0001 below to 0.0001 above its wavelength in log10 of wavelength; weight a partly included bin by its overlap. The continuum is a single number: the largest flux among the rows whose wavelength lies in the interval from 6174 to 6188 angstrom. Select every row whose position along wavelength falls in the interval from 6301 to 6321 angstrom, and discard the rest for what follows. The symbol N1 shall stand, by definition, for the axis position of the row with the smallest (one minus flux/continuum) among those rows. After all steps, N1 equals 6310.80 angstrom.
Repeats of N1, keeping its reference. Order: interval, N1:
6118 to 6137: 6119.06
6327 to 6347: 6328.26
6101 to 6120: 6119.06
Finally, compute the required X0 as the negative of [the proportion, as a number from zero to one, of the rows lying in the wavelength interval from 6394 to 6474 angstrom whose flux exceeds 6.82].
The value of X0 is -0.07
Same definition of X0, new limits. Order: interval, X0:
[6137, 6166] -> -0.20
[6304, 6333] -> -0.30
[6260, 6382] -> -0.14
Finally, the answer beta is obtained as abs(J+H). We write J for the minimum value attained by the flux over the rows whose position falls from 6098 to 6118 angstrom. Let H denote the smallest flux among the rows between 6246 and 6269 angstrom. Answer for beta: 13.1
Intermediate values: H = 6.414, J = 6.647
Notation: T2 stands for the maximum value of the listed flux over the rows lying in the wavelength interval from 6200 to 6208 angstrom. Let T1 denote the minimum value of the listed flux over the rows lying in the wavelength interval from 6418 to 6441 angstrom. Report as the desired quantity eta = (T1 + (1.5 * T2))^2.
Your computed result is 263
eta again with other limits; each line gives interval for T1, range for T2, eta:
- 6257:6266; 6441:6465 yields 271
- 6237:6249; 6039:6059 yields 319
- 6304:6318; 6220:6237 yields 292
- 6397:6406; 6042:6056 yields 303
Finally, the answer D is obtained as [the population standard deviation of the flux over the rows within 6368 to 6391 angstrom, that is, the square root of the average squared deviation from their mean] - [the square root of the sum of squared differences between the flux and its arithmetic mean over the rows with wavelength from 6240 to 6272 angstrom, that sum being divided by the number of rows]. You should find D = -0.05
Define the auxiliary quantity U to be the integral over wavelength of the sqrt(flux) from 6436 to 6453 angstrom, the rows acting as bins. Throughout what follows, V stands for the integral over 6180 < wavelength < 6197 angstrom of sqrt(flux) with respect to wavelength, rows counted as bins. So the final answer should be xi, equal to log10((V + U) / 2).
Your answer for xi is 1.64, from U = 43.0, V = 44.7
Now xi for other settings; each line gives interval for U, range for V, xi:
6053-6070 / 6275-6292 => 1.65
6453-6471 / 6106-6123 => 1.66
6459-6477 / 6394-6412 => 1.66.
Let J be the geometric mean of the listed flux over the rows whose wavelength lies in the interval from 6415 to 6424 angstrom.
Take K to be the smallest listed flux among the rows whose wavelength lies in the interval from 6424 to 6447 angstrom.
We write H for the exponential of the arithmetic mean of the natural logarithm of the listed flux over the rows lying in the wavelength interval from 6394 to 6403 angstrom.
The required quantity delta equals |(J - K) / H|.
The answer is 0.02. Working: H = 6.53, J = 6.38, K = 6.22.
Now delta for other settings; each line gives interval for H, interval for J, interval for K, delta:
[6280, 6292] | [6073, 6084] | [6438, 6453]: 0.14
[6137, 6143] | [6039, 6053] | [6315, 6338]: 0.12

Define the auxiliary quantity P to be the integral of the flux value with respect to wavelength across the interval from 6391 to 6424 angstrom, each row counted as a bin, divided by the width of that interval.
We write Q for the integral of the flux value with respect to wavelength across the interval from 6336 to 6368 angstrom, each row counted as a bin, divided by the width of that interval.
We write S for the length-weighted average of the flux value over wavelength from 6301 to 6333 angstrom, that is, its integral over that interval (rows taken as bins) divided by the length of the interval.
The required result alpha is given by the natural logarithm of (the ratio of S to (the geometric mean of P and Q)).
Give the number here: 0.033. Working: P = 6.51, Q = 6.52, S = 6.73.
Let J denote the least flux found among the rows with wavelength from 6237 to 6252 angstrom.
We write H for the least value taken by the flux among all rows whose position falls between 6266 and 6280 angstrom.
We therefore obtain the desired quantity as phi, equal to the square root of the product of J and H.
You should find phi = 6.63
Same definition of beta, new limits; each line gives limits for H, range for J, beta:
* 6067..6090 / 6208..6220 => 13.3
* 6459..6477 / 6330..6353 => 12.3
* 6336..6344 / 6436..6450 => 12.3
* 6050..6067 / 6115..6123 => 14.1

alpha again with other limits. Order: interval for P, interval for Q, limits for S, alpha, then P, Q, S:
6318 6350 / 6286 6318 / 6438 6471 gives -0.021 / 6.51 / 6.65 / 6.44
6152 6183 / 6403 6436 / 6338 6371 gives -0.023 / 6.91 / 6.51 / 6.55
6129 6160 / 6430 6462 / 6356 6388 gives -0.002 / 6.76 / 6.40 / 6.56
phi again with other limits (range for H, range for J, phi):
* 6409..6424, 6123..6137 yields 6.55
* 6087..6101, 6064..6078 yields 6.90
